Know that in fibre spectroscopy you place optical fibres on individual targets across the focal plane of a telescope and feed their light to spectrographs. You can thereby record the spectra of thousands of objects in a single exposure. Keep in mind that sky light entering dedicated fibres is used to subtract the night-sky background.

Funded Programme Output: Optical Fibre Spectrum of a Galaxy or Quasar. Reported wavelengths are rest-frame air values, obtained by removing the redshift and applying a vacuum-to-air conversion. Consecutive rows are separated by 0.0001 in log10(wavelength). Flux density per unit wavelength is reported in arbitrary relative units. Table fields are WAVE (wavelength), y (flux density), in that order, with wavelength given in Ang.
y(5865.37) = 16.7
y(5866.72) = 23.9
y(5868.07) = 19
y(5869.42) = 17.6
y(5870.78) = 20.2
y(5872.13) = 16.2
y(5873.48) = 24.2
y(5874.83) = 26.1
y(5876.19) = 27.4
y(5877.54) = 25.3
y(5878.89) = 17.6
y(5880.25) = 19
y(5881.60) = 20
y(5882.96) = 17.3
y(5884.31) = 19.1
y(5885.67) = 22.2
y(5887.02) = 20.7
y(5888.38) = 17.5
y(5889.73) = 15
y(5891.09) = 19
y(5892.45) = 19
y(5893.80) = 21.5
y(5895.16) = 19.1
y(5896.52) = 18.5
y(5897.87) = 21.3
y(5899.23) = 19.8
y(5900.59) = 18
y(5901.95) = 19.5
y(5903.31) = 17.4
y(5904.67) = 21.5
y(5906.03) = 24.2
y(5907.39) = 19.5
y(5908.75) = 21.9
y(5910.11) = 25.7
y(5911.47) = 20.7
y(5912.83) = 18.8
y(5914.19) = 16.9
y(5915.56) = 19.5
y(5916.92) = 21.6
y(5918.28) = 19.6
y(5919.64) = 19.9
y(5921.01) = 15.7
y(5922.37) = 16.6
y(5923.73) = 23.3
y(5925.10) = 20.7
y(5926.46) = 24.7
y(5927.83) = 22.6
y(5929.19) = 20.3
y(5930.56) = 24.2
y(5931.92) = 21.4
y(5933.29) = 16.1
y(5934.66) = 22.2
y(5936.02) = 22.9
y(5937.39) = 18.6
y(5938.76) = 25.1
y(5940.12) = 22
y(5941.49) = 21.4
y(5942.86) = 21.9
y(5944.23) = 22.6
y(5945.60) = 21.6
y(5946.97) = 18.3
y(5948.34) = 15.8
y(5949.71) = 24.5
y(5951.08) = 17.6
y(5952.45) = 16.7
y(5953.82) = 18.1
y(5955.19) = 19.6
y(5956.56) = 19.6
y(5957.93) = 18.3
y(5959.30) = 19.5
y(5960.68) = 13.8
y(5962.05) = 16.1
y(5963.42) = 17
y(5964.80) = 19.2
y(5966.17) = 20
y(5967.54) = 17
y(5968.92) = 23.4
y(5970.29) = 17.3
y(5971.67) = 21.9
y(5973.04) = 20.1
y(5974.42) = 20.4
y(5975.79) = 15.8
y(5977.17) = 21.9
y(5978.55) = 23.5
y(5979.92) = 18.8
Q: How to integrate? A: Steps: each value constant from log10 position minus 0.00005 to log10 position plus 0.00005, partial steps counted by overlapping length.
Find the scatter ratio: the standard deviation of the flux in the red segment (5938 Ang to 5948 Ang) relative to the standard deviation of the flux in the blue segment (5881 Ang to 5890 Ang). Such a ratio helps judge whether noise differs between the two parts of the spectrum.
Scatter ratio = 0.83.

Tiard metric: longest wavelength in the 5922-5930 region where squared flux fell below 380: 5922.37 Ang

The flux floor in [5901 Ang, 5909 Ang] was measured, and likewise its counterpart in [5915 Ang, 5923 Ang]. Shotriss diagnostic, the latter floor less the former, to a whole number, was -2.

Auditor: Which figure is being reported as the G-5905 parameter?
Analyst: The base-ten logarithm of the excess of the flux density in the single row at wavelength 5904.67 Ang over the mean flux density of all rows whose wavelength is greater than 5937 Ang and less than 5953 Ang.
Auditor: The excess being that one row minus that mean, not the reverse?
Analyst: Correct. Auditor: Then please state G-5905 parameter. 0.0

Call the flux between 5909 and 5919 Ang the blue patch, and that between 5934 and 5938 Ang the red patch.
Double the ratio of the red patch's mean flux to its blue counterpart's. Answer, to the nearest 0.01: 2.08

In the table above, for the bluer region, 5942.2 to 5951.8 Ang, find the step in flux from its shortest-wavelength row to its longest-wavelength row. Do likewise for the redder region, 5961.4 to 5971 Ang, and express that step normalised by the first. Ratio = -0.3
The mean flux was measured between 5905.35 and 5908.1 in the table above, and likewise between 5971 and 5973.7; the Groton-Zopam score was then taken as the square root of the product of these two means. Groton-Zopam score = 21.4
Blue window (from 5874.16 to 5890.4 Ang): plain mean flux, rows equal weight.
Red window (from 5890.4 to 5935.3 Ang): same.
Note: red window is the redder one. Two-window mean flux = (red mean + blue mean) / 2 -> 20.46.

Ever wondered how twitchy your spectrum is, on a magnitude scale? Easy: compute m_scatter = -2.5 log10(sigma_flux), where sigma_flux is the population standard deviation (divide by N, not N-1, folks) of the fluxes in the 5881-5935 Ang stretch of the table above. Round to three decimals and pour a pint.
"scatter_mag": -0.985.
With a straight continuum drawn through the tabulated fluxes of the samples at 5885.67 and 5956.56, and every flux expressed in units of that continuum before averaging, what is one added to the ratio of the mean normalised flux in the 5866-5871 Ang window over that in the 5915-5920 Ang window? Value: 1.92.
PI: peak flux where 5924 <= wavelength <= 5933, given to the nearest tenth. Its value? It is 24.7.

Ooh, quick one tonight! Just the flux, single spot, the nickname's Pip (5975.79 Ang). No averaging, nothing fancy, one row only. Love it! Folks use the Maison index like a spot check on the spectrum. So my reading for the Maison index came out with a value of 15.8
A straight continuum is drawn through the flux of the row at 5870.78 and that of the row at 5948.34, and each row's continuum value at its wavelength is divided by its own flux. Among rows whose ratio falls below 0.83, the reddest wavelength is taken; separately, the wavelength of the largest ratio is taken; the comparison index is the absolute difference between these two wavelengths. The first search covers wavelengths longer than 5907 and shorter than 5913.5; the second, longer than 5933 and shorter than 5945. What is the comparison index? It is 23.2 Ang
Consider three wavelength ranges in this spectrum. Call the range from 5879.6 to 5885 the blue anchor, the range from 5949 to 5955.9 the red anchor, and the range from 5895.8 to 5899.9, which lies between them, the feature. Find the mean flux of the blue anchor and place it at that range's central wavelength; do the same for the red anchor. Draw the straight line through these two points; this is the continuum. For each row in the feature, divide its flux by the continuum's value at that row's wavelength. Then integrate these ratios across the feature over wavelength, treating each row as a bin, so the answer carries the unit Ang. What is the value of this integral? 4.3 Ang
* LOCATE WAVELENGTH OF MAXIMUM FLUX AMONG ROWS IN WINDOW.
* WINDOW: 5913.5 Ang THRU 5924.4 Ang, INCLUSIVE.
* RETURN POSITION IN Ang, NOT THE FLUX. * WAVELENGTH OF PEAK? 5923.73 Ang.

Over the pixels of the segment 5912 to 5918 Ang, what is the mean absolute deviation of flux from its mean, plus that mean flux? 20.6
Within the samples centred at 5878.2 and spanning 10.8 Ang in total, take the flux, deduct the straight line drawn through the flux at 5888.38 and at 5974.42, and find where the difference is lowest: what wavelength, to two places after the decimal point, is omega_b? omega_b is 5882.96 Ang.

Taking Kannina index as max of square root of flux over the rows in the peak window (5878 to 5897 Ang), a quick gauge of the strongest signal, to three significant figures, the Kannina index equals 4.71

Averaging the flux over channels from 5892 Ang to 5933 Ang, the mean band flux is 20.4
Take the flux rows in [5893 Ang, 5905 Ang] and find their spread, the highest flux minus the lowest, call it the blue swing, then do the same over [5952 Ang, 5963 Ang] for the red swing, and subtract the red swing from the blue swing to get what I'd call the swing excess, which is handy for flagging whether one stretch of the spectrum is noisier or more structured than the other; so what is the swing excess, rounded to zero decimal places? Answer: -2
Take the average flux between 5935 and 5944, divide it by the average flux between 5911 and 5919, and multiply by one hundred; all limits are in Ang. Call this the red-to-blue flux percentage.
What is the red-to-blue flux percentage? 113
